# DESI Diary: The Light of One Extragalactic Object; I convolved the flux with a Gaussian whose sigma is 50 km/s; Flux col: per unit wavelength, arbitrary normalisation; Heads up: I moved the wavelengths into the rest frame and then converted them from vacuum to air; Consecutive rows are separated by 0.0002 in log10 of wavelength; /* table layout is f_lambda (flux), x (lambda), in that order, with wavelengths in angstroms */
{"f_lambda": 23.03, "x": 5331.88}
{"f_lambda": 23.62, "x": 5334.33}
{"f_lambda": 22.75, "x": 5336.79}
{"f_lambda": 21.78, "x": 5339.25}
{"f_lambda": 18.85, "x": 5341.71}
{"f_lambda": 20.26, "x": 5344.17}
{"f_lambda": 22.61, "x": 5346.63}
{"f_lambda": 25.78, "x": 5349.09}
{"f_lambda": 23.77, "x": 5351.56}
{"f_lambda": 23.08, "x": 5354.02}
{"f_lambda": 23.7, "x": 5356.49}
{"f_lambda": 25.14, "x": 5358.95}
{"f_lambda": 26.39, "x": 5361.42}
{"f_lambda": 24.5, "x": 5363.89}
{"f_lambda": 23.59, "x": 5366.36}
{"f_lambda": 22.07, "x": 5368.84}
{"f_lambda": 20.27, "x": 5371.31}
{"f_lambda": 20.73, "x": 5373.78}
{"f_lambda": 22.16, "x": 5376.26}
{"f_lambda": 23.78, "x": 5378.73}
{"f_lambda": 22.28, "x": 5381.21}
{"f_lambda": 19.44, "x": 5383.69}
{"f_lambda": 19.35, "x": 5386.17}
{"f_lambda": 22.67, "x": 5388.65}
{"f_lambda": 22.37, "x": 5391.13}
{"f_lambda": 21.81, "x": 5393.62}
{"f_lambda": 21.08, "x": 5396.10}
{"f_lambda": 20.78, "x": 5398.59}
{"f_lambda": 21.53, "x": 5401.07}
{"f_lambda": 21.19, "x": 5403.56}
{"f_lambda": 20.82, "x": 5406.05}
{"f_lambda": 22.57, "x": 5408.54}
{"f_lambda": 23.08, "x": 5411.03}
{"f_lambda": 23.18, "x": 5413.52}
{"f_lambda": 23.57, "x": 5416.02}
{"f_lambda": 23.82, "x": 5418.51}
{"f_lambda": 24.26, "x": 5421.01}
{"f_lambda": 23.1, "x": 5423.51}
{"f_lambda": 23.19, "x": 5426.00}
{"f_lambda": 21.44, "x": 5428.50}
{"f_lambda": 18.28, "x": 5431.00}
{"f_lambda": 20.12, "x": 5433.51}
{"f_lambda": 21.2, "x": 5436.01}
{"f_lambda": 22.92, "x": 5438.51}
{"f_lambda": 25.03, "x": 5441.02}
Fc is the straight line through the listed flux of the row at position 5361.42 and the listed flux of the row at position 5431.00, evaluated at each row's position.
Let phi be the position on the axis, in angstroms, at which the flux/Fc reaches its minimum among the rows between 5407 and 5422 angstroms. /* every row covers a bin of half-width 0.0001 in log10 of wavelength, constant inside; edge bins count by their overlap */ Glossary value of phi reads 5408.54 angstroms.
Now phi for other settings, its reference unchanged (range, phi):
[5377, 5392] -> 5383.69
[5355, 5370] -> 5368.84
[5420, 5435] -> 5431.00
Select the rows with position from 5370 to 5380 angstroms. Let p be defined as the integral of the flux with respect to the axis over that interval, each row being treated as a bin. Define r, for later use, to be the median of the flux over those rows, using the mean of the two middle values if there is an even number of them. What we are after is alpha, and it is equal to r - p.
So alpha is -196.1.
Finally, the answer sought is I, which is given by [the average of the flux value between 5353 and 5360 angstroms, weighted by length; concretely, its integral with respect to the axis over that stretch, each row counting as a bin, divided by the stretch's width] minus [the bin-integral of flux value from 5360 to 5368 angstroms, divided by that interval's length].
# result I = -1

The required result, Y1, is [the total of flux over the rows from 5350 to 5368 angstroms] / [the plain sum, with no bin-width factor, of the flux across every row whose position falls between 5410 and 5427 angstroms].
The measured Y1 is 1.04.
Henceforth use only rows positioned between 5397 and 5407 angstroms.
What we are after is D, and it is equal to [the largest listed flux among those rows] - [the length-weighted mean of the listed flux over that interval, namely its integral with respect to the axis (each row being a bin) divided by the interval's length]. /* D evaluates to 0.4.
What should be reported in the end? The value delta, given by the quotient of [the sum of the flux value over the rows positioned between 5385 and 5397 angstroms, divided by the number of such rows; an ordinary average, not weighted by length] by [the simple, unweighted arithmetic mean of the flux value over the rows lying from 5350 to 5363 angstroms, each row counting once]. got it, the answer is 0.88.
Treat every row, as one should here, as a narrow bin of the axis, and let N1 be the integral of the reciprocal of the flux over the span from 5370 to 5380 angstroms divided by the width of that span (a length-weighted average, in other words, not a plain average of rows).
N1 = 0.0462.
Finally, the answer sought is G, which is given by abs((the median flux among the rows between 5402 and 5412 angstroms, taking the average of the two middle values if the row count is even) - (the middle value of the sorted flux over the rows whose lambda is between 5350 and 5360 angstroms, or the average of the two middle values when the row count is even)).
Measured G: 1.9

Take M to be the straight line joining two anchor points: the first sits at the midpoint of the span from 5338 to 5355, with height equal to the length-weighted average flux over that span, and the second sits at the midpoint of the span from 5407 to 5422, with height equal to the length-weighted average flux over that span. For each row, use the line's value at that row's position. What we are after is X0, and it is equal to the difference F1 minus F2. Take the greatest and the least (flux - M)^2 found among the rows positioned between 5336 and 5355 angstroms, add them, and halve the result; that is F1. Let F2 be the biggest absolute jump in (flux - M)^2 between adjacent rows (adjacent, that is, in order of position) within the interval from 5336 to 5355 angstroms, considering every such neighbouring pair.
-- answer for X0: -5.8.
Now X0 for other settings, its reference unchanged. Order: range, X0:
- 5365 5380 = -2.4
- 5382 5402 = -6.2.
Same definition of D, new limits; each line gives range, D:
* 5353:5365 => 1.8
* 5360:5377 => 3.5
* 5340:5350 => 4.0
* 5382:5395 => 1.5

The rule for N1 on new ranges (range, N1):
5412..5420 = 0.0425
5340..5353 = 0.0455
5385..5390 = 0.0478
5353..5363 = 0.0408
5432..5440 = 0.0468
